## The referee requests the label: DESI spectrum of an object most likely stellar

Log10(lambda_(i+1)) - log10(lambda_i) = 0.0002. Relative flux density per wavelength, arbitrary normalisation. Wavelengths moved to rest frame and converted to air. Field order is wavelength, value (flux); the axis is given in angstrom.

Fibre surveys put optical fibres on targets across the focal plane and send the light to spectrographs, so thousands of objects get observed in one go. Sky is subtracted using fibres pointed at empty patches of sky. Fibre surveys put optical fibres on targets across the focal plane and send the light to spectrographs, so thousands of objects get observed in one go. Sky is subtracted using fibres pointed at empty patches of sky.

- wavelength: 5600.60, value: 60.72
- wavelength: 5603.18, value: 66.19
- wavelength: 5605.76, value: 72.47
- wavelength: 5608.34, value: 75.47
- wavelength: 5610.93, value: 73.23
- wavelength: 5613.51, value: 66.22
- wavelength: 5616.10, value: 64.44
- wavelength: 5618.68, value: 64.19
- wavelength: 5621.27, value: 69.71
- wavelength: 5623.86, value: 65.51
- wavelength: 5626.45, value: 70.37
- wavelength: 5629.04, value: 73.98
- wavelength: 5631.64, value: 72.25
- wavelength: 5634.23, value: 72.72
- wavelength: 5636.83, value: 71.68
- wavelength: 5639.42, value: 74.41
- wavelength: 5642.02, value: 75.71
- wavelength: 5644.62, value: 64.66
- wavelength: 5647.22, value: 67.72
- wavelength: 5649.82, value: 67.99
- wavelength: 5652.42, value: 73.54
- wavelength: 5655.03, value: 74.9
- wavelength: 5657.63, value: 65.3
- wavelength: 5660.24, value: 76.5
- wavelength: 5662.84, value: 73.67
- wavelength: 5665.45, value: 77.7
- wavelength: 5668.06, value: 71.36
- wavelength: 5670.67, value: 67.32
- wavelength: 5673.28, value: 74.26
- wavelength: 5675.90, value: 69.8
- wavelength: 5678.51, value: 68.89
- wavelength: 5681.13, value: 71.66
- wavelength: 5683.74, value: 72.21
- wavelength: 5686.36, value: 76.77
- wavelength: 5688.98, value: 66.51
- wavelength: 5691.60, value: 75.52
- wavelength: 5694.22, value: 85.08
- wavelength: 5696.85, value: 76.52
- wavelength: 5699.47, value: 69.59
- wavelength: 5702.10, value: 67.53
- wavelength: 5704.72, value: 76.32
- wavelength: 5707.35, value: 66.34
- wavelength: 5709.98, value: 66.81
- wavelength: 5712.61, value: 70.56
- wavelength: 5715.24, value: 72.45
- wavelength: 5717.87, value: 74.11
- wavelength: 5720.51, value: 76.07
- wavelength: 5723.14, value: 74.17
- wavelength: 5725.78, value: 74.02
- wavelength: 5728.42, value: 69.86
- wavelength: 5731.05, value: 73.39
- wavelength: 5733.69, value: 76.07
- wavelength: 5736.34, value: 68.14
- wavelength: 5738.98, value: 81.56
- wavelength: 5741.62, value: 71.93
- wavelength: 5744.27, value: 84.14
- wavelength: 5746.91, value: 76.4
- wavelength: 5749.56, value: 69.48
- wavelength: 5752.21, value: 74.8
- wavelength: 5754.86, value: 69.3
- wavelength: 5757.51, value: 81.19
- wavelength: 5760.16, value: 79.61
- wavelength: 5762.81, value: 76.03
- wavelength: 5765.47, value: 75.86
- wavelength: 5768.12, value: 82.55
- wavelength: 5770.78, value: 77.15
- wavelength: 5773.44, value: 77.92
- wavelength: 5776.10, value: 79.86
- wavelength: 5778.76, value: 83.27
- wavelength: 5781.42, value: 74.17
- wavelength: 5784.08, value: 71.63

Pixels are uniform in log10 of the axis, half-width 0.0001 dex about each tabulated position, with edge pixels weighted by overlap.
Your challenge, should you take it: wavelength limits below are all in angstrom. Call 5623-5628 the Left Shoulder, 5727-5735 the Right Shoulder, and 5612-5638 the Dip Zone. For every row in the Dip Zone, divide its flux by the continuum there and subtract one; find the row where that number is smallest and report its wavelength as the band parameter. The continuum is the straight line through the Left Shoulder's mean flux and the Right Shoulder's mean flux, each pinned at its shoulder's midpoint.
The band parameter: 5618.68 angstrom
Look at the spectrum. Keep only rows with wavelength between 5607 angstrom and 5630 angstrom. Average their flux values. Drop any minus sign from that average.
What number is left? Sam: 69.2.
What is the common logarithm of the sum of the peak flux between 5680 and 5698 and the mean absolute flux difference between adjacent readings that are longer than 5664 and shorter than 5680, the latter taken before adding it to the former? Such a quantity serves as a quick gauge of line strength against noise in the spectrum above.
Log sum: 1.952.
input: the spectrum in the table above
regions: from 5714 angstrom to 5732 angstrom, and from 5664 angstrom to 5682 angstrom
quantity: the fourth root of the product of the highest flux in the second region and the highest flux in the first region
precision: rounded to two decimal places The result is 8.77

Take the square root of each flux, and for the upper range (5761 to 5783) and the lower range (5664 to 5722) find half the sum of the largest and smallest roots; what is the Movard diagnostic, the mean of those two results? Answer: 8.78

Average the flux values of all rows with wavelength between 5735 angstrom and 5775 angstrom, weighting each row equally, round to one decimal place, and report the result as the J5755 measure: 76.4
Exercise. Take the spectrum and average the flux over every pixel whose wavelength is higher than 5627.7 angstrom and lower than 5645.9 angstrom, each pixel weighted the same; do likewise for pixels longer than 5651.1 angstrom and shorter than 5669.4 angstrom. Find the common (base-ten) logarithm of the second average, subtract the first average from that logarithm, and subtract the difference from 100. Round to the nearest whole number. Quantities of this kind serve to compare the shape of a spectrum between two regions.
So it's 170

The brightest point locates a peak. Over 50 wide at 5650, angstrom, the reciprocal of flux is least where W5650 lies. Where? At 5665.45 angstrom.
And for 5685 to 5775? 5694.22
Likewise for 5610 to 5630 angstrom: 5629.04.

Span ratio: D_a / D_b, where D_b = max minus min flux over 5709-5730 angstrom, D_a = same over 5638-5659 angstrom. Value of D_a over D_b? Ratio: 1.2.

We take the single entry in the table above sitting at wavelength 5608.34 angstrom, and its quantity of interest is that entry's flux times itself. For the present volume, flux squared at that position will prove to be 5696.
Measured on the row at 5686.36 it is 5894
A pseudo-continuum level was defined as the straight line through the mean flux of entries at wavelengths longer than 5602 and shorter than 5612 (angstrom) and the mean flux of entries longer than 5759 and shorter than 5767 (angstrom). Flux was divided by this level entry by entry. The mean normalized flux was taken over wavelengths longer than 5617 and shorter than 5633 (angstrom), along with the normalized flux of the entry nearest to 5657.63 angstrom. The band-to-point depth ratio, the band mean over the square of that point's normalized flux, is 1.21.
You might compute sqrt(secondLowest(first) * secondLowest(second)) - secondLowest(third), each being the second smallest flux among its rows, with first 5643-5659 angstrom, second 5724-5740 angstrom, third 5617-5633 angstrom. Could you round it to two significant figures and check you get 2.0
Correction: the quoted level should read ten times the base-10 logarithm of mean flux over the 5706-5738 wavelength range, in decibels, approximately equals 18.6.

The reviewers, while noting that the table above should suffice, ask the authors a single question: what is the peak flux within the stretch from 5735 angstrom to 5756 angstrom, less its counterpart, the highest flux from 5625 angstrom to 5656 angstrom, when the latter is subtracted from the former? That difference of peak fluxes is 8.4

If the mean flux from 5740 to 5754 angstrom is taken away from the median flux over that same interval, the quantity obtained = -0.5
